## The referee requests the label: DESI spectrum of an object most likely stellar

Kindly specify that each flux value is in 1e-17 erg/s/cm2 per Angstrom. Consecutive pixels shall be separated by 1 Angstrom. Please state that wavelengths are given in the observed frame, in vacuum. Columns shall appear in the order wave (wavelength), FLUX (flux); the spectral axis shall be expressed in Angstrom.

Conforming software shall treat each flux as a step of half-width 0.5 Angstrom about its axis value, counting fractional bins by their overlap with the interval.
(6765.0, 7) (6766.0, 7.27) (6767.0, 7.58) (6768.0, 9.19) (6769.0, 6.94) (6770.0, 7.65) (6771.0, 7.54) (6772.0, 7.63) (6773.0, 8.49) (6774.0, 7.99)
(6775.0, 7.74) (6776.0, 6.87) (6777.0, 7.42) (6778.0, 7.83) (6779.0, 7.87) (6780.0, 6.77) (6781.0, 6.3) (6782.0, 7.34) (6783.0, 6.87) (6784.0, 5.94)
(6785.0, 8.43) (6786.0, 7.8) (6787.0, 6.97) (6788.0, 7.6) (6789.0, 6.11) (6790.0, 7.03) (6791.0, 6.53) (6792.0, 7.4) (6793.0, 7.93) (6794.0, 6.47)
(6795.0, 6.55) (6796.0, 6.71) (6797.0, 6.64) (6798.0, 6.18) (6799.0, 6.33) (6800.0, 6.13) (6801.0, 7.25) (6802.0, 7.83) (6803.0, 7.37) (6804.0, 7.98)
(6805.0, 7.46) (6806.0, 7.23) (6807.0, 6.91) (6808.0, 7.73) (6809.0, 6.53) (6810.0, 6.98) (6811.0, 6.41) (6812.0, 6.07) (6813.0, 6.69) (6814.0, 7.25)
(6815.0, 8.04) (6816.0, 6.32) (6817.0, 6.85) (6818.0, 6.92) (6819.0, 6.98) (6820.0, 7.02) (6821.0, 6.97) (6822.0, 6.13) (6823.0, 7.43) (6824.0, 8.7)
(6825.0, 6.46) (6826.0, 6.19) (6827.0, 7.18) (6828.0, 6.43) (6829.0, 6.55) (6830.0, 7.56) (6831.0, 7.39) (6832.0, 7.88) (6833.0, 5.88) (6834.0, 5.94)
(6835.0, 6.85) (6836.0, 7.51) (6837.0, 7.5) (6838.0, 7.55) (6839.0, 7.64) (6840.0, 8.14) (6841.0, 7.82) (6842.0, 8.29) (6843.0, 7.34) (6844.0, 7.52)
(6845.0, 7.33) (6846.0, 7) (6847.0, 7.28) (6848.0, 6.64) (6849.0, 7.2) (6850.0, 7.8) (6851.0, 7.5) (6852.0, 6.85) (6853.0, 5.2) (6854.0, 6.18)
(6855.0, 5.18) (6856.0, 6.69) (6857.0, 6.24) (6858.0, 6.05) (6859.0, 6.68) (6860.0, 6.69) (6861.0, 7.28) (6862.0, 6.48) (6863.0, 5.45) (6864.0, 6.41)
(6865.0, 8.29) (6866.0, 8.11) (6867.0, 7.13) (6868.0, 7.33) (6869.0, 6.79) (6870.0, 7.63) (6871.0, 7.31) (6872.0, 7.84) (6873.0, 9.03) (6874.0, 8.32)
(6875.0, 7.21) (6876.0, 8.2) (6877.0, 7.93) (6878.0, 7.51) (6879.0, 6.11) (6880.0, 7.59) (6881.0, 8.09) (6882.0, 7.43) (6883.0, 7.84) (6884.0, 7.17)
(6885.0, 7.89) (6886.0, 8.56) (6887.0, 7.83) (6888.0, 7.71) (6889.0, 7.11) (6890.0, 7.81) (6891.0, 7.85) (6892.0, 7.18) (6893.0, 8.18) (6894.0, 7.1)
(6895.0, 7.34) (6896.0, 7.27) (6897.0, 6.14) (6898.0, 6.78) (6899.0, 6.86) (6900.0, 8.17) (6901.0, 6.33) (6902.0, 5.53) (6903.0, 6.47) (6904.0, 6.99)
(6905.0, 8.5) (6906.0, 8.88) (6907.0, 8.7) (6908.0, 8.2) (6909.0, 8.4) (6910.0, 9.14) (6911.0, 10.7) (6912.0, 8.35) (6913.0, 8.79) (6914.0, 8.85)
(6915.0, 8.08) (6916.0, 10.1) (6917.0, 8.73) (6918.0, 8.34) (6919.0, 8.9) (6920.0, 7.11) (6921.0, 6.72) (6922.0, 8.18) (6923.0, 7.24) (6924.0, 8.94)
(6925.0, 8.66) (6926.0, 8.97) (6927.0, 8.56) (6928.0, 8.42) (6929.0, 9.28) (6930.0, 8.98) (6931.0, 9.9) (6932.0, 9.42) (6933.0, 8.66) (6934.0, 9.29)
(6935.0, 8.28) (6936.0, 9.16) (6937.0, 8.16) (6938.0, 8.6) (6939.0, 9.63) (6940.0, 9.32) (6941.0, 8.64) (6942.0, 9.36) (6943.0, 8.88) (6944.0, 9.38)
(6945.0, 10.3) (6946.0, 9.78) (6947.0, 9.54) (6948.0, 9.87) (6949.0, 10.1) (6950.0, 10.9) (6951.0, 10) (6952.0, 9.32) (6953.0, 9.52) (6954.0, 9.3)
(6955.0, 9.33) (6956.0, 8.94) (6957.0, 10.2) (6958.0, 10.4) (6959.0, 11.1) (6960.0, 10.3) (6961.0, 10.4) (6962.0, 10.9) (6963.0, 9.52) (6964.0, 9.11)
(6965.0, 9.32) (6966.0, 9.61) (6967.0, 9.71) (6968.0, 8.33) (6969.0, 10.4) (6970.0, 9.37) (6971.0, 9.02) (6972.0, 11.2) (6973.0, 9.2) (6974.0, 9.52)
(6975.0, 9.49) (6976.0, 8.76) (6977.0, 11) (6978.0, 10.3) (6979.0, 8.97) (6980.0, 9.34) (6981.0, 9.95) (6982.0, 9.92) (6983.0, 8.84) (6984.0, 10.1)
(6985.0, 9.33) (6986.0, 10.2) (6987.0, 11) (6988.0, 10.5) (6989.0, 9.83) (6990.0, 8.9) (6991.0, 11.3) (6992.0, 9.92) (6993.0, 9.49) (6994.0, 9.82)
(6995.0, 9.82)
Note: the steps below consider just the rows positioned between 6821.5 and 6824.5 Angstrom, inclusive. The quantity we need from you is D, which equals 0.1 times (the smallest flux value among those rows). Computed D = 0.61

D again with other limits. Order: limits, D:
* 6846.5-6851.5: 0.66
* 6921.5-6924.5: 0.72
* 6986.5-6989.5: 0.98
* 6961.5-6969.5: 0.83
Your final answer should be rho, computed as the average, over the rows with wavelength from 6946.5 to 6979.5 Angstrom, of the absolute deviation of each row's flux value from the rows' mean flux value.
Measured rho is 0.61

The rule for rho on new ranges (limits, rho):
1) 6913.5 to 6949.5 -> 0.62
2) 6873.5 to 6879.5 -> 0.60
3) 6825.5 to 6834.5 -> 0.64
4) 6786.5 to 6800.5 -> 0.45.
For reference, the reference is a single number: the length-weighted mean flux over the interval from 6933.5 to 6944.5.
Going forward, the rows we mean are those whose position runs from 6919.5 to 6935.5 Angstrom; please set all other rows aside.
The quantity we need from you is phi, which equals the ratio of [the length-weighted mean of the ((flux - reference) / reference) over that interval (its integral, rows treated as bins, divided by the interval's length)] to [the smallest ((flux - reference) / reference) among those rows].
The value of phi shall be 0.19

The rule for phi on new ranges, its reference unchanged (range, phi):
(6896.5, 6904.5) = 0.67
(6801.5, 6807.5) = 0.73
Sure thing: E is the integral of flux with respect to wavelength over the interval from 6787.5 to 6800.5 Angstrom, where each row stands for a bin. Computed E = 88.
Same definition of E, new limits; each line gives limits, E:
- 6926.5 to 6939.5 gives 116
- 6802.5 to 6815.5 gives 93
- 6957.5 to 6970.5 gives 128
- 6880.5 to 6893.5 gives 101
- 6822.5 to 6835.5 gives 90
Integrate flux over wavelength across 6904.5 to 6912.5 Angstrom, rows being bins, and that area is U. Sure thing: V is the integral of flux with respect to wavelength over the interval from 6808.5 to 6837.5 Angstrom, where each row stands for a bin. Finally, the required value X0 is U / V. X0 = 0.35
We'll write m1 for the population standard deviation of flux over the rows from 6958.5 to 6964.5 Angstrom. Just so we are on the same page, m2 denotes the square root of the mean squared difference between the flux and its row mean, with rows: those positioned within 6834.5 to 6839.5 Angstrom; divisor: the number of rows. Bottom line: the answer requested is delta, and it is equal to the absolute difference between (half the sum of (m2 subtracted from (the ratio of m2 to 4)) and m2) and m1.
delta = 0.67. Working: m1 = 0.71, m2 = 0.3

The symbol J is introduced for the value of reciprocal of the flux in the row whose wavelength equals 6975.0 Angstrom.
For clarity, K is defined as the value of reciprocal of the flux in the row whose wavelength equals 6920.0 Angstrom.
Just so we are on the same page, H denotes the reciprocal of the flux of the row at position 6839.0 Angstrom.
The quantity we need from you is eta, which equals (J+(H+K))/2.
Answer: 0.188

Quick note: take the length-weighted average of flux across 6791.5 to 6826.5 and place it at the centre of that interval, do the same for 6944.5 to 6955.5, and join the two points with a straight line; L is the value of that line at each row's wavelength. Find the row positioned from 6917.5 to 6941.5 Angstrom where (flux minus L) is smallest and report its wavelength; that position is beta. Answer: 6921.0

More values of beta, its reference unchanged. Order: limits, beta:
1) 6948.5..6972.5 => 6968.0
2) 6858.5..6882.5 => 6863.0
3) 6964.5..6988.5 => 6968.0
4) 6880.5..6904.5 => 6902.0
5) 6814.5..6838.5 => 6833.0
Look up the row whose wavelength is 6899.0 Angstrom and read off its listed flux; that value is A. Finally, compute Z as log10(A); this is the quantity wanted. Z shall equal 0.84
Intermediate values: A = 6.86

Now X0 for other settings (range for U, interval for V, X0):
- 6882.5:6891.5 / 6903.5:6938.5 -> 0.23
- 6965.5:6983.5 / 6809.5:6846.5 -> 0.66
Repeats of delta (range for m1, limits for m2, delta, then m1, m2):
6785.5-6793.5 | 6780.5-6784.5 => 0.53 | 0.59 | 0.5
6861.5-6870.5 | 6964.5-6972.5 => 0.74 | 0.85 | 0.8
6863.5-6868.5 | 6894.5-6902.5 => 0.59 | 0.68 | 0.8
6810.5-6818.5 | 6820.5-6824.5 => 0.46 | 0.58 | 0.9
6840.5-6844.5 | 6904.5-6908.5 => 0.33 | 0.36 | 0.3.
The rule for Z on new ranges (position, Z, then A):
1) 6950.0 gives 1.04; 10.9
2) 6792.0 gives 0.87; 7.4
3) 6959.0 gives 1.05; 11.1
